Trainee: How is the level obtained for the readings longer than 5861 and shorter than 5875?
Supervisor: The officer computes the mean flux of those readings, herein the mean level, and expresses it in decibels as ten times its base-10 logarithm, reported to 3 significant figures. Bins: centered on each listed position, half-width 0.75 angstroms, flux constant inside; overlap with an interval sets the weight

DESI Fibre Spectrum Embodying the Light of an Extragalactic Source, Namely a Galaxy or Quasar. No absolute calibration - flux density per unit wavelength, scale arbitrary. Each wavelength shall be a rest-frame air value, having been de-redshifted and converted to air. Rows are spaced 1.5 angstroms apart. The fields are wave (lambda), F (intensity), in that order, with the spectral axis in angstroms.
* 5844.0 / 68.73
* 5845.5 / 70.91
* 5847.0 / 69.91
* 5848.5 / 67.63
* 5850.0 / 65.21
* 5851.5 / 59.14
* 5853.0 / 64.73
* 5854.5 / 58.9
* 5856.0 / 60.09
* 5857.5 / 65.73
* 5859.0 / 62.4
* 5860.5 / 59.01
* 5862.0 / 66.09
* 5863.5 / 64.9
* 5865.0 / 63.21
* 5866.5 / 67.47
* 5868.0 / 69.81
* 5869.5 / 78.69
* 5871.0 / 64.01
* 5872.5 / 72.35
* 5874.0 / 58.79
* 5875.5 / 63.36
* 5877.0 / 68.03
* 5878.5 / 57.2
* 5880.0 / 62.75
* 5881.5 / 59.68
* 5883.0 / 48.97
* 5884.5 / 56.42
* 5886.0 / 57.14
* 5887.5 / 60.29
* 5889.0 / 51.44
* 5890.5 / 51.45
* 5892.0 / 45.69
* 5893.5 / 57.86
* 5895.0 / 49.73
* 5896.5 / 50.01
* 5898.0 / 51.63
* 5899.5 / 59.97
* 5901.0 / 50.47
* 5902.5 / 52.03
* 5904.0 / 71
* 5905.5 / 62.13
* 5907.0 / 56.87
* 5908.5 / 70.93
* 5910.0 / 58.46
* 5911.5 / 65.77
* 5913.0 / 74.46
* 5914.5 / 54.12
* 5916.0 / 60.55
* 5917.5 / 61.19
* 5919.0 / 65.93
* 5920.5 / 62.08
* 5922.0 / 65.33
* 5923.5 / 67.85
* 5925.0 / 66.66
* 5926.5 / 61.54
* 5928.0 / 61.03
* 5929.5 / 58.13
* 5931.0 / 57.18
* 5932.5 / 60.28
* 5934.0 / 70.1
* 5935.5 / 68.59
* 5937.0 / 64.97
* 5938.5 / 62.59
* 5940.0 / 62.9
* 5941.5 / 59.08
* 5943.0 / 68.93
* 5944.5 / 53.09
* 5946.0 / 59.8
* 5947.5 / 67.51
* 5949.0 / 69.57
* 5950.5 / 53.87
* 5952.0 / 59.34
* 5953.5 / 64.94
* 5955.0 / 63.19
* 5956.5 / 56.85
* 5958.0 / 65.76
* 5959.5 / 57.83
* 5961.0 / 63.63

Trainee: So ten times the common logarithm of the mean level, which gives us 18.3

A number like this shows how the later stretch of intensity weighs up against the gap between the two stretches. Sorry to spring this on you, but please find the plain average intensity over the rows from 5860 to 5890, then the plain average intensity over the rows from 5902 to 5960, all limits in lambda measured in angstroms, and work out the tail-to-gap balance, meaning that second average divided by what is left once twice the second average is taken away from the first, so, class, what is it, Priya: -1.00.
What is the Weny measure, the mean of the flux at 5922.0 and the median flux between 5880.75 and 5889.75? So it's 61.1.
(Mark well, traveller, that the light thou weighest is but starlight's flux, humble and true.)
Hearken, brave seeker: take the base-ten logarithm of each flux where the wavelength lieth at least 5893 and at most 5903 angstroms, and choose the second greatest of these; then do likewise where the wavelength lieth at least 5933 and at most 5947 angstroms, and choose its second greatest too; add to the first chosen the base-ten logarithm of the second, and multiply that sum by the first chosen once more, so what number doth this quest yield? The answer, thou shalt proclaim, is 3.57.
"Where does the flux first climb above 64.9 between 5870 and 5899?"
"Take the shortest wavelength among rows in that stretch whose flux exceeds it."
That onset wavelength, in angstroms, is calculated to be 5872.5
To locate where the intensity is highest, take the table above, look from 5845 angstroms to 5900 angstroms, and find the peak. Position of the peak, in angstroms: 5869.5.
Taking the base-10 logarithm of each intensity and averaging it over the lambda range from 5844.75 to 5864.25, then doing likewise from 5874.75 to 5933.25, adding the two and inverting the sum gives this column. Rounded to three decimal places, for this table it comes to 0.280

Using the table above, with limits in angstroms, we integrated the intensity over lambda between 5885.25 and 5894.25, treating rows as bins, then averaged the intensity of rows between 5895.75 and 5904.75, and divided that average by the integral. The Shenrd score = 0.115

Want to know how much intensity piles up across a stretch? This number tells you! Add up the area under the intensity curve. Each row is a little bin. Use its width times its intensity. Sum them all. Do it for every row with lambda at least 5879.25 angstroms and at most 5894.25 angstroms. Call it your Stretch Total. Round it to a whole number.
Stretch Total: 828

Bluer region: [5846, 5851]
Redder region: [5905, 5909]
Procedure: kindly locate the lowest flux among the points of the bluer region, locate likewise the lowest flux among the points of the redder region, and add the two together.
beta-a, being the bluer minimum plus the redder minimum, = 122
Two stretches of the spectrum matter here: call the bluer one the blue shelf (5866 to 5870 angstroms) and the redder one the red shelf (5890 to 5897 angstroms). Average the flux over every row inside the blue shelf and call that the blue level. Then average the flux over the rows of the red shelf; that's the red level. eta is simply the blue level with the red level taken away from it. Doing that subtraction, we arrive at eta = 21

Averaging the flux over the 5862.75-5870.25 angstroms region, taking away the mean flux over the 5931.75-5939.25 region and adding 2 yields 5.5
